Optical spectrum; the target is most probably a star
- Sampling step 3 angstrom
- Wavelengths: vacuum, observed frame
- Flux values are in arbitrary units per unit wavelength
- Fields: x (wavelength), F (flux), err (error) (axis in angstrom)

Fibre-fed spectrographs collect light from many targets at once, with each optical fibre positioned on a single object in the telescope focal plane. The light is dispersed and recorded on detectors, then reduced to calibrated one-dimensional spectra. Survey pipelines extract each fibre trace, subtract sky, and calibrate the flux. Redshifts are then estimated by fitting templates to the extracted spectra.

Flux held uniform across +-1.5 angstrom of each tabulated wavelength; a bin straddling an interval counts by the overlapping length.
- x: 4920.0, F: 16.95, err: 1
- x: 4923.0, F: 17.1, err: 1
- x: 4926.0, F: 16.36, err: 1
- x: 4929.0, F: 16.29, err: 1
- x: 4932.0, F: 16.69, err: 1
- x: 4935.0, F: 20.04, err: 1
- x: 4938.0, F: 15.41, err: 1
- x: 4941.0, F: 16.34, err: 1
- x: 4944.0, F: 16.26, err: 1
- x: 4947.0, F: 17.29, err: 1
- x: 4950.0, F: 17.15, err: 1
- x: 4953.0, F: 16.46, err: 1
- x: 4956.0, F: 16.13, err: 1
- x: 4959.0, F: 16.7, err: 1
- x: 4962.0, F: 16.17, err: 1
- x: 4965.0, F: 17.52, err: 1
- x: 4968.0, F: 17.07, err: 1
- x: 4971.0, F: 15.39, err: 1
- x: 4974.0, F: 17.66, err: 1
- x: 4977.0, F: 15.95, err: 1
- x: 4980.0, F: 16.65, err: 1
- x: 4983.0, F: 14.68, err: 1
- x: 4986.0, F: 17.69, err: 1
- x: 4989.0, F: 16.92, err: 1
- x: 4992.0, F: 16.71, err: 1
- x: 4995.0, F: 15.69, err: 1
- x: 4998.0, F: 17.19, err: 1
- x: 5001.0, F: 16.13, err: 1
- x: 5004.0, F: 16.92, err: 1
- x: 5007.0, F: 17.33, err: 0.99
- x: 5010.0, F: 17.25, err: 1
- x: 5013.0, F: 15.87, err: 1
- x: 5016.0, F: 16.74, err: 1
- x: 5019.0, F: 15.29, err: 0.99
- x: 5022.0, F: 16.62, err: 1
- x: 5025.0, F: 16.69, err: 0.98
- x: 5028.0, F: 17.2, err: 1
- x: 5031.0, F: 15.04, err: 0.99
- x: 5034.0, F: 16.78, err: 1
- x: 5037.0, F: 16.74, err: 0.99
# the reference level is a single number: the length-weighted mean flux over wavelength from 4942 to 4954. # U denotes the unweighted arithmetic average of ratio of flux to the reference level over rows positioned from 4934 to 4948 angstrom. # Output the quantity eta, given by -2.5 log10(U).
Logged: -0.02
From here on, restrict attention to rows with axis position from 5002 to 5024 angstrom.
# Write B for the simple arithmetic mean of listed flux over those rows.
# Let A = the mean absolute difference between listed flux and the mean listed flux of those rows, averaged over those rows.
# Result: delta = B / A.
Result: 29.2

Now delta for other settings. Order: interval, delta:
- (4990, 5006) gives 33.4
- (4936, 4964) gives 39.7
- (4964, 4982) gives 23.5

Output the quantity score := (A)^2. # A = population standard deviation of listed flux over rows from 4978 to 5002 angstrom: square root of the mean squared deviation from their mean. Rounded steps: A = 0.88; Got 0.78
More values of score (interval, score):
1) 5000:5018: 0.29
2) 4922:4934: 0.10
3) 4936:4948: 0.44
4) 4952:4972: 0.41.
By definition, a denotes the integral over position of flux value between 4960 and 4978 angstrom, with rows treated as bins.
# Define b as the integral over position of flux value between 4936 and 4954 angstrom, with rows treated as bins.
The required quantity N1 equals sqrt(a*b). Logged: 299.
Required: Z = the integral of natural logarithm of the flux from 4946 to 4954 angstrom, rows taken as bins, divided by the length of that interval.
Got 2.83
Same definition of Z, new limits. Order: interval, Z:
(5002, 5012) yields 2.84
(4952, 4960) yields 2.80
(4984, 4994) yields 2.83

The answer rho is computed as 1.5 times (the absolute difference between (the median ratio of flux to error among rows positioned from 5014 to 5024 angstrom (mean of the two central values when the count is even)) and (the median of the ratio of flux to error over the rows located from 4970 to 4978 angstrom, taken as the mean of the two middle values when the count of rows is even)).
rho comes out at 1.0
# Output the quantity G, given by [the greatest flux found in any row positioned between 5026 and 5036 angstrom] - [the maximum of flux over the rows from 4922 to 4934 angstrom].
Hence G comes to 0.1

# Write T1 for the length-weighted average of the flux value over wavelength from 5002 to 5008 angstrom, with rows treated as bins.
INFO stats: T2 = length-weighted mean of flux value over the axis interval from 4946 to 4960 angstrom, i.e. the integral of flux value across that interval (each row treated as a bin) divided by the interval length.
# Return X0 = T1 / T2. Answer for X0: 1.02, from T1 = 17.0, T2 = 16.7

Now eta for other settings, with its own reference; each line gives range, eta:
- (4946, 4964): 0.01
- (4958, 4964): 0.02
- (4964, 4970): -0.03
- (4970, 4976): 0.02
